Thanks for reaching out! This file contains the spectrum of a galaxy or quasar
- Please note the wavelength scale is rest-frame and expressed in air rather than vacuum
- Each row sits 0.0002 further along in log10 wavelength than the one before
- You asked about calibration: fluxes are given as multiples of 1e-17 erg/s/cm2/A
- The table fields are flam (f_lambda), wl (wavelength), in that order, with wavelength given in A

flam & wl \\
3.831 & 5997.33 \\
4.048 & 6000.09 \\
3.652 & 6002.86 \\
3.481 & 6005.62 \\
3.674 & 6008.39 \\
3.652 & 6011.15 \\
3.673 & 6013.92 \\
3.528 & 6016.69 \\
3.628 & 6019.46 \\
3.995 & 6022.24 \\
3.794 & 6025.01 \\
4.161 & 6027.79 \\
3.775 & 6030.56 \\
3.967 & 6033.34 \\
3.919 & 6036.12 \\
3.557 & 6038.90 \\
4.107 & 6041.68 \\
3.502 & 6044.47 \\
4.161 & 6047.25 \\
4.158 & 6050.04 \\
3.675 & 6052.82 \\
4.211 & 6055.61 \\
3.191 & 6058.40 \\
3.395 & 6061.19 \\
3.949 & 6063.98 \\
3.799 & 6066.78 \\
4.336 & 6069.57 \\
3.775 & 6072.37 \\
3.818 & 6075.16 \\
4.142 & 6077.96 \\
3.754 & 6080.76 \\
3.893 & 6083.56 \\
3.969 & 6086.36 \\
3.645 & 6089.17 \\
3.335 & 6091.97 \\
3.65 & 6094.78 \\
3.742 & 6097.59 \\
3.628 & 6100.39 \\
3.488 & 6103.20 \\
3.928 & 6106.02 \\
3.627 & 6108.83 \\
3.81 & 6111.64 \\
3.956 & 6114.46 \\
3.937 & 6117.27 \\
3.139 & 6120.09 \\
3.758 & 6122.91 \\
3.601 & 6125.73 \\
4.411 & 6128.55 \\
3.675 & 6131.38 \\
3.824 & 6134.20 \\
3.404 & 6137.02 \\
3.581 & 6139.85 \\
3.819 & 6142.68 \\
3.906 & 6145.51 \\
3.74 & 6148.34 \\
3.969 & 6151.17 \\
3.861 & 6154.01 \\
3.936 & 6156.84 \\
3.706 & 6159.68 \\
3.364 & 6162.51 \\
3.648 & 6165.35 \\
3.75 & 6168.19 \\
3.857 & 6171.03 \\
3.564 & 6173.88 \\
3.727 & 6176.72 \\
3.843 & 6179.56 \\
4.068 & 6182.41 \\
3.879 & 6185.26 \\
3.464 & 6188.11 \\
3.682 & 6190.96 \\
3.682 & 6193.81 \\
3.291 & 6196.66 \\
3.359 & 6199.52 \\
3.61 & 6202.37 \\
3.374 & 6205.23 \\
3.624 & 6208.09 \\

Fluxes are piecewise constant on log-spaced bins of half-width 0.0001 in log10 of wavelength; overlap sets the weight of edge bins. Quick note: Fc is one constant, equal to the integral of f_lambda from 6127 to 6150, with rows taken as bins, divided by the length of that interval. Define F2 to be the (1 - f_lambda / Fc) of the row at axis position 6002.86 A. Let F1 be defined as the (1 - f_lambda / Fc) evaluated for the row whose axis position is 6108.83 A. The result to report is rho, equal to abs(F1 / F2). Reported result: 1.2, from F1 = 0.04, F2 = 0.038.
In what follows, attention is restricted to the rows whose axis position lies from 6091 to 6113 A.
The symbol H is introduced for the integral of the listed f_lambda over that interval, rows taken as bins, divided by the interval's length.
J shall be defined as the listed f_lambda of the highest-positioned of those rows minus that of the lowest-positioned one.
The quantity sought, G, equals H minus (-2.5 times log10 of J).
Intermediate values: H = 3.66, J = 0.5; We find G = 2.8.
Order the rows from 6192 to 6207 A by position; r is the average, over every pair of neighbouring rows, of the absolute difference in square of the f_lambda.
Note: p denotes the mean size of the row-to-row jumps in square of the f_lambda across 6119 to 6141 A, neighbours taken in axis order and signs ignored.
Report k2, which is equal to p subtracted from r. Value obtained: -1.68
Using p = 3.32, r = 1.6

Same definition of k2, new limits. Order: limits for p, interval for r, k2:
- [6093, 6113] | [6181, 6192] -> 0.47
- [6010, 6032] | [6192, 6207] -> -0.11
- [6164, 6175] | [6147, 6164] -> 0.23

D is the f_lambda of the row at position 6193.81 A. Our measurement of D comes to 3.682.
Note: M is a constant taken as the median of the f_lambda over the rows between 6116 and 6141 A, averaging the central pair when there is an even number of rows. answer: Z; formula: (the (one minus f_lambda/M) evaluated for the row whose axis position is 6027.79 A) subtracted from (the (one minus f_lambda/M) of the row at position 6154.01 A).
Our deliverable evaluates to 0.082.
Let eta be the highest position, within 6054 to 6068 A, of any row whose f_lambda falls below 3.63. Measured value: 6061.19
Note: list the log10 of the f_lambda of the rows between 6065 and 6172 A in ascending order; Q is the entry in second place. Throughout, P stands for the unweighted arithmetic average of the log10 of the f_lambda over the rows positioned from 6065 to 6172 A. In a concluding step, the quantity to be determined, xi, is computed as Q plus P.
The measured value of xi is 1.098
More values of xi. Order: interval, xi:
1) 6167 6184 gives 1.151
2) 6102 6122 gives 1.109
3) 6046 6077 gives 1.116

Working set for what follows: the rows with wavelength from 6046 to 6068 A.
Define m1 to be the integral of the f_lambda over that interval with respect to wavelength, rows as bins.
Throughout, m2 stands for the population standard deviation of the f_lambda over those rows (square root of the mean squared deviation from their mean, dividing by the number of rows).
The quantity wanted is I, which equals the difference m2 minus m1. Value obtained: -83.6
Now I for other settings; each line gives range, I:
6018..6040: -84.6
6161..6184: -85.6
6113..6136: -86.6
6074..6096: -82.8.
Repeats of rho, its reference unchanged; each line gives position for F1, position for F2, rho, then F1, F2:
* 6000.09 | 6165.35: 1.7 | -0.07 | 0.039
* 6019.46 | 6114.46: 1.0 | 0.04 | -0.042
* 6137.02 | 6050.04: 1.1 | 0.10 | -0.095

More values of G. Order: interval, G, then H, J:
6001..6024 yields 2.5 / 3.67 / 0.3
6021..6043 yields 1.5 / 3.91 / 0.1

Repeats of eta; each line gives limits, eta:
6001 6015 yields 6005.62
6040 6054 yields 6044.47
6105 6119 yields 6108.83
